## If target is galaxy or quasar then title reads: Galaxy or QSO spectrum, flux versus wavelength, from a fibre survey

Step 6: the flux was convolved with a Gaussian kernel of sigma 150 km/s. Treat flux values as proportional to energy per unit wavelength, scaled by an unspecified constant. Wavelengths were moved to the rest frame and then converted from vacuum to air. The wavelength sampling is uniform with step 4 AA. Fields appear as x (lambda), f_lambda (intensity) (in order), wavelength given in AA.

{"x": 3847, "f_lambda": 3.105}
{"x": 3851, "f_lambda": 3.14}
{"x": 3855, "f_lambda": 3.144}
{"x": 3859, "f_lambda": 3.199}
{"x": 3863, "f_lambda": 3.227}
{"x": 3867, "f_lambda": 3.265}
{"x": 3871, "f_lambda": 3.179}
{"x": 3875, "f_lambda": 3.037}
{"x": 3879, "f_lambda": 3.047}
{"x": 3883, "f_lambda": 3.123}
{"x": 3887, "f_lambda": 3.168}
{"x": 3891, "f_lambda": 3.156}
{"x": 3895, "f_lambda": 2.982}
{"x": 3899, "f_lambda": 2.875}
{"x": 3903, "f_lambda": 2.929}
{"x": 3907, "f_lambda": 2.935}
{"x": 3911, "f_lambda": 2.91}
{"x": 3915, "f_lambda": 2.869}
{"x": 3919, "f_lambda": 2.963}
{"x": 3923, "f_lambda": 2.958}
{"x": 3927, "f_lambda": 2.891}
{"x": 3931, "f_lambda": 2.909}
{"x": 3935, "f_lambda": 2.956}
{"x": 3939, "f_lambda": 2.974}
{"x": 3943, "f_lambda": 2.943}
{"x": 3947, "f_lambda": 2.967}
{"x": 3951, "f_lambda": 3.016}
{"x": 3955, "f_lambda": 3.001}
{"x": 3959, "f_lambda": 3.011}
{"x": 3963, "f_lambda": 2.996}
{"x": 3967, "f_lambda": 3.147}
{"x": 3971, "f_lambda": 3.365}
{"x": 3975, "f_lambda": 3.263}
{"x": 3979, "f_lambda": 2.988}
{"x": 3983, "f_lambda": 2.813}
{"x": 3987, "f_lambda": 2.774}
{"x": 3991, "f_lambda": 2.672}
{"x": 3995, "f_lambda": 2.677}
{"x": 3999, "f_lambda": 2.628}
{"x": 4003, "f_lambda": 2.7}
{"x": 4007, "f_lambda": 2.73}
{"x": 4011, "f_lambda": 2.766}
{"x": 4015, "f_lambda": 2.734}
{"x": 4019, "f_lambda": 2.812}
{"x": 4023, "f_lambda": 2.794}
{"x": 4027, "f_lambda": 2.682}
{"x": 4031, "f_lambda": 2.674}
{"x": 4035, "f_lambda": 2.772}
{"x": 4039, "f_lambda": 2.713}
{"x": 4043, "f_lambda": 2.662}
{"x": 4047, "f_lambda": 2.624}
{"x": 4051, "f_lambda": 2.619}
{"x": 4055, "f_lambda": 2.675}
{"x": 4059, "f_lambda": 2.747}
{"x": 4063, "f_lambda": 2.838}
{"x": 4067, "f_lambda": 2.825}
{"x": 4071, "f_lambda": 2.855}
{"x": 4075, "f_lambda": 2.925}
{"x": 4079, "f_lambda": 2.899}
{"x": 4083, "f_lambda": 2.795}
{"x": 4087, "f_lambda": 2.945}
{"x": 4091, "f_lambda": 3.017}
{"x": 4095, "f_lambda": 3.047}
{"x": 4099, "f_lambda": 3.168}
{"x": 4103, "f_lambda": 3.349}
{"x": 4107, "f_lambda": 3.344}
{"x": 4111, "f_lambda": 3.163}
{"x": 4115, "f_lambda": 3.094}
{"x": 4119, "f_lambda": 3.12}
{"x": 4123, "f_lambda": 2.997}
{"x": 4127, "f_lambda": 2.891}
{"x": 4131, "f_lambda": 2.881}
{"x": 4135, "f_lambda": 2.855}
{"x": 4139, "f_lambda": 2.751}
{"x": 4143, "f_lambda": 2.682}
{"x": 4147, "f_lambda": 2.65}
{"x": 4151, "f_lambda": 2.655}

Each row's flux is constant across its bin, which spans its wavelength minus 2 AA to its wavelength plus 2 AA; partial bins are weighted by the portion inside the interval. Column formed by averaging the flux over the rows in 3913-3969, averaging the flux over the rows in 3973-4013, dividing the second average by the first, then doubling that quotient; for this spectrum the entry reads 1.89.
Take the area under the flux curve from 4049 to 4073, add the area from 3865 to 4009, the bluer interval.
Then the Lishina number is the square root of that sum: 22.2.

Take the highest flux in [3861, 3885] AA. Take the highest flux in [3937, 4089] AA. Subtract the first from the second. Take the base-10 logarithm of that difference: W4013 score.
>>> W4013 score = -1.00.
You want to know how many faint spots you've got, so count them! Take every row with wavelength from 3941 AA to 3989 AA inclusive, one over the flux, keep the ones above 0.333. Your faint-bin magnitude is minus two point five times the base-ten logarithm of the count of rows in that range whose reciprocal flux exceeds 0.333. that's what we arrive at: -2.11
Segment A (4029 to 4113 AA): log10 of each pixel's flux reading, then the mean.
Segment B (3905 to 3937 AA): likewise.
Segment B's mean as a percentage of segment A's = 101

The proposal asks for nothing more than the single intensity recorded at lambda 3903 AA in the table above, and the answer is 2.929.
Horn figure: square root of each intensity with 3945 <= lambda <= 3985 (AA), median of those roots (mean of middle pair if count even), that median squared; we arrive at 3.01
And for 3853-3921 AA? 3.05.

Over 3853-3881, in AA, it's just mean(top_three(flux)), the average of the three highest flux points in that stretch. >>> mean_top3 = 3.2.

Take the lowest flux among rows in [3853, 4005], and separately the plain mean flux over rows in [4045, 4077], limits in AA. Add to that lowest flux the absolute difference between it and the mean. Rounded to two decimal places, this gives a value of 2.76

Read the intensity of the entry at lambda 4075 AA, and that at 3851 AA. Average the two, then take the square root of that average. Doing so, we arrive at 1.74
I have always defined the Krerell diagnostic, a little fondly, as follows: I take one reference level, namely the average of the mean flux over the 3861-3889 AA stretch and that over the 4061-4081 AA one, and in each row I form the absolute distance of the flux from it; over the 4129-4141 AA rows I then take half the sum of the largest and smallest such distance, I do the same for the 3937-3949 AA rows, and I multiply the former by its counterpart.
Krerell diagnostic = 0.010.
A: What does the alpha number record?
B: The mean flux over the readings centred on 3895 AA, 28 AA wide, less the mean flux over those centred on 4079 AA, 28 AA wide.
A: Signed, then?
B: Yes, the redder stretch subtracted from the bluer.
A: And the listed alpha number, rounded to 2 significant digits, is 0.13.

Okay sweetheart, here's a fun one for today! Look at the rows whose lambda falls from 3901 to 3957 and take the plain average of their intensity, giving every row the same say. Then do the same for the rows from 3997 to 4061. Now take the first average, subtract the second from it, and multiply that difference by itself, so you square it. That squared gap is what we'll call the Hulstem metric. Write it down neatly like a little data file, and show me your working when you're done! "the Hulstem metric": 0.056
